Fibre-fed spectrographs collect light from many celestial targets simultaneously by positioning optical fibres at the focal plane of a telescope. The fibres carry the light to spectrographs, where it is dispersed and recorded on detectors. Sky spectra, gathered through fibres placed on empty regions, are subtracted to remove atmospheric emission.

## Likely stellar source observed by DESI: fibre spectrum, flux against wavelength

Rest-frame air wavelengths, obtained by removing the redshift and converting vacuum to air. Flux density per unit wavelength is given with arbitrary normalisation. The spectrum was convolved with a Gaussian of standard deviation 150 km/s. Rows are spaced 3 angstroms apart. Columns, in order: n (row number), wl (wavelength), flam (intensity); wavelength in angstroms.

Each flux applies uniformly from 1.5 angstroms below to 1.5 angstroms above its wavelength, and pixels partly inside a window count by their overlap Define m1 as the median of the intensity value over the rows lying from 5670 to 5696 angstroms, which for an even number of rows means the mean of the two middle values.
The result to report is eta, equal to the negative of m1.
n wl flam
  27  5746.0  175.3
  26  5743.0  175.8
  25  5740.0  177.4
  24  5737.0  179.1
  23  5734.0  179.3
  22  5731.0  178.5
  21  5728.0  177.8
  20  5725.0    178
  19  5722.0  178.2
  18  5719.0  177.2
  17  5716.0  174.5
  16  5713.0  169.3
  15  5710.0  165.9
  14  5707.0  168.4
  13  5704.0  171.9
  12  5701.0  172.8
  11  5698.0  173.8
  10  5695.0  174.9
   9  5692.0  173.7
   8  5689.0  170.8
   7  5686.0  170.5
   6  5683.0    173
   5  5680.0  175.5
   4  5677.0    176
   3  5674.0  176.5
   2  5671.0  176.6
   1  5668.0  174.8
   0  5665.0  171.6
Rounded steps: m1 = 175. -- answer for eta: -174.9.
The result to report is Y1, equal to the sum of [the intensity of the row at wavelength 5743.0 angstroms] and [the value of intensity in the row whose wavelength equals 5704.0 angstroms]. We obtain 348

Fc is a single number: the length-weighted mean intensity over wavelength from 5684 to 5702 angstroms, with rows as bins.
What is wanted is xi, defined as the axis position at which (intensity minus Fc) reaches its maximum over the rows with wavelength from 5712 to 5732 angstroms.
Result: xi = 5731.0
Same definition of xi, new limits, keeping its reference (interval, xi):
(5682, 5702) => 5695.0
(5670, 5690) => 5671.0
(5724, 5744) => 5734.0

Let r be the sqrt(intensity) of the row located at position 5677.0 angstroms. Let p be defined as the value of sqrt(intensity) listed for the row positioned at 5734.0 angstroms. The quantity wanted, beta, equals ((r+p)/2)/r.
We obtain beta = 1.00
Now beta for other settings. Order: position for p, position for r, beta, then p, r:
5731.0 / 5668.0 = 1.01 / 13.4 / 13.2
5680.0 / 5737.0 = 0.99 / 13.2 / 13.4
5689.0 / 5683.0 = 1.00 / 13.1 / 13.2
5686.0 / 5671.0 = 0.99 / 13.1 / 13.3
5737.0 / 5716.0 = 1.01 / 13.4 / 13.2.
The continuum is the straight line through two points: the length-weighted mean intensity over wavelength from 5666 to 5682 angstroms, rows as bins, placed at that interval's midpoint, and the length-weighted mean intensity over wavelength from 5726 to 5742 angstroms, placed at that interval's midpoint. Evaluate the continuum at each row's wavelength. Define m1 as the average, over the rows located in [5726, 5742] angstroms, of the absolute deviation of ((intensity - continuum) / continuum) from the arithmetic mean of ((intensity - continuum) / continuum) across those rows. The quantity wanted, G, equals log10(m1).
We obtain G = -2.4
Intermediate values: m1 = 0.0037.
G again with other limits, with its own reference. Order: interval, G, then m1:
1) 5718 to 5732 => -2.8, 0.0017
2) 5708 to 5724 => -1.6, 0.0236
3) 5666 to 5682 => -2.5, 0.0034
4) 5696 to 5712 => -1.8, 0.0163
